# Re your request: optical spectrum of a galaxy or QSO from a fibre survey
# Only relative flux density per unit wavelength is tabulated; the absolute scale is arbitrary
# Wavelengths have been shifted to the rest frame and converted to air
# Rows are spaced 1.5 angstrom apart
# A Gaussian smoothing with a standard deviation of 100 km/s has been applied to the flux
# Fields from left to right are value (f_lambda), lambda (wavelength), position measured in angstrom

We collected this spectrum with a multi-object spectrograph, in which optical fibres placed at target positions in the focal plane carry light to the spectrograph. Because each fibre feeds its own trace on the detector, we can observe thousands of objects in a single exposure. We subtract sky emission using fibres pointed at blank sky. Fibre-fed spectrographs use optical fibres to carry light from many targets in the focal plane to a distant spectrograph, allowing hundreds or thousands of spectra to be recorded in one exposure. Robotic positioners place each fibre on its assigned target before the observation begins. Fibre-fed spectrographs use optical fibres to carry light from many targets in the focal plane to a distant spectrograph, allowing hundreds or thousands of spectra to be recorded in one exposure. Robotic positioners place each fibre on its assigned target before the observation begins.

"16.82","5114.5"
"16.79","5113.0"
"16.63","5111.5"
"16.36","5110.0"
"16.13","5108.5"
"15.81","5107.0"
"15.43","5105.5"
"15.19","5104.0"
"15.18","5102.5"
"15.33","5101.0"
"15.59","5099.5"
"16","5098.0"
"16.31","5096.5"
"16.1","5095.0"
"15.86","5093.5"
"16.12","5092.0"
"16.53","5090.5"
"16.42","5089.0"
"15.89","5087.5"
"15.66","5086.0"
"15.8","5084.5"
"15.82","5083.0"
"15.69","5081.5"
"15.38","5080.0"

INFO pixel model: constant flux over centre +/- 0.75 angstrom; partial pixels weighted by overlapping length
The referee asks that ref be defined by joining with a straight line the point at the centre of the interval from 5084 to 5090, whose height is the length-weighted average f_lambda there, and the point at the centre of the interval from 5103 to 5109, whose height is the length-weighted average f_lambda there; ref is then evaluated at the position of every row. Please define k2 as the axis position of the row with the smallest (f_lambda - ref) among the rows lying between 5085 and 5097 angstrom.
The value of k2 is 5086.0 angstrom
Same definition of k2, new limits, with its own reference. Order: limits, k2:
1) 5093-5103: 5102.5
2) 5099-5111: 5102.5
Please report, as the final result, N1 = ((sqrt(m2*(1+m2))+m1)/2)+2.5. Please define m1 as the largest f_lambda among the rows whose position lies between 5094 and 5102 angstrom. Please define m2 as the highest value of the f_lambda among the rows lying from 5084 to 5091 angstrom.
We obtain 19.17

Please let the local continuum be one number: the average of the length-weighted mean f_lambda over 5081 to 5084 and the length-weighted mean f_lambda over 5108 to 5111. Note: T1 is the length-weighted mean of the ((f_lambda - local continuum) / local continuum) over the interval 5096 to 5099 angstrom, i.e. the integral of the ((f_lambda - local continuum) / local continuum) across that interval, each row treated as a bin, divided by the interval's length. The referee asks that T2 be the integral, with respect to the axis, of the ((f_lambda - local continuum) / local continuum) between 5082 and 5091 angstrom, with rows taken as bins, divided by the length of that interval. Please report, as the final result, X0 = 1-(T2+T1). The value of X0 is 1.00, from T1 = 0.004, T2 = -0.002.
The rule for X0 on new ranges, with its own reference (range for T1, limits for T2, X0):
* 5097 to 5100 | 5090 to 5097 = 1.00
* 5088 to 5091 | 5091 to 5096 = 0.97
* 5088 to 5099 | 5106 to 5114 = 0.97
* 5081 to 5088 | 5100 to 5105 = 1.06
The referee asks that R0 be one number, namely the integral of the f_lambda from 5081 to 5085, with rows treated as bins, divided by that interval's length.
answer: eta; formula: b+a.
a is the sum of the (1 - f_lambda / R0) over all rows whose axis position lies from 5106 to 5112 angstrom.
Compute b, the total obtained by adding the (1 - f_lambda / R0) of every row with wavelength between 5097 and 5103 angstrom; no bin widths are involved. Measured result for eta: -0.05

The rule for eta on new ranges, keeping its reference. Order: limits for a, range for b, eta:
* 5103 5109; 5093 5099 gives -0.04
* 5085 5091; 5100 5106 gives 0.04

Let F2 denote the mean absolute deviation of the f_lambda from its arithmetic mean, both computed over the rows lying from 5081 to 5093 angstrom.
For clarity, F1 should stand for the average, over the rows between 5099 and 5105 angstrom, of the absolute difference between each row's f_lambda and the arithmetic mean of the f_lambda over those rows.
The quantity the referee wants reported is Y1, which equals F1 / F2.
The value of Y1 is 0.5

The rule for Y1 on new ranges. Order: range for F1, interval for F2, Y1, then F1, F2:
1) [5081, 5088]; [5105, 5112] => 0.2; 0.08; 0.36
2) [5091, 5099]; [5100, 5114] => 0.2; 0.12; 0.54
